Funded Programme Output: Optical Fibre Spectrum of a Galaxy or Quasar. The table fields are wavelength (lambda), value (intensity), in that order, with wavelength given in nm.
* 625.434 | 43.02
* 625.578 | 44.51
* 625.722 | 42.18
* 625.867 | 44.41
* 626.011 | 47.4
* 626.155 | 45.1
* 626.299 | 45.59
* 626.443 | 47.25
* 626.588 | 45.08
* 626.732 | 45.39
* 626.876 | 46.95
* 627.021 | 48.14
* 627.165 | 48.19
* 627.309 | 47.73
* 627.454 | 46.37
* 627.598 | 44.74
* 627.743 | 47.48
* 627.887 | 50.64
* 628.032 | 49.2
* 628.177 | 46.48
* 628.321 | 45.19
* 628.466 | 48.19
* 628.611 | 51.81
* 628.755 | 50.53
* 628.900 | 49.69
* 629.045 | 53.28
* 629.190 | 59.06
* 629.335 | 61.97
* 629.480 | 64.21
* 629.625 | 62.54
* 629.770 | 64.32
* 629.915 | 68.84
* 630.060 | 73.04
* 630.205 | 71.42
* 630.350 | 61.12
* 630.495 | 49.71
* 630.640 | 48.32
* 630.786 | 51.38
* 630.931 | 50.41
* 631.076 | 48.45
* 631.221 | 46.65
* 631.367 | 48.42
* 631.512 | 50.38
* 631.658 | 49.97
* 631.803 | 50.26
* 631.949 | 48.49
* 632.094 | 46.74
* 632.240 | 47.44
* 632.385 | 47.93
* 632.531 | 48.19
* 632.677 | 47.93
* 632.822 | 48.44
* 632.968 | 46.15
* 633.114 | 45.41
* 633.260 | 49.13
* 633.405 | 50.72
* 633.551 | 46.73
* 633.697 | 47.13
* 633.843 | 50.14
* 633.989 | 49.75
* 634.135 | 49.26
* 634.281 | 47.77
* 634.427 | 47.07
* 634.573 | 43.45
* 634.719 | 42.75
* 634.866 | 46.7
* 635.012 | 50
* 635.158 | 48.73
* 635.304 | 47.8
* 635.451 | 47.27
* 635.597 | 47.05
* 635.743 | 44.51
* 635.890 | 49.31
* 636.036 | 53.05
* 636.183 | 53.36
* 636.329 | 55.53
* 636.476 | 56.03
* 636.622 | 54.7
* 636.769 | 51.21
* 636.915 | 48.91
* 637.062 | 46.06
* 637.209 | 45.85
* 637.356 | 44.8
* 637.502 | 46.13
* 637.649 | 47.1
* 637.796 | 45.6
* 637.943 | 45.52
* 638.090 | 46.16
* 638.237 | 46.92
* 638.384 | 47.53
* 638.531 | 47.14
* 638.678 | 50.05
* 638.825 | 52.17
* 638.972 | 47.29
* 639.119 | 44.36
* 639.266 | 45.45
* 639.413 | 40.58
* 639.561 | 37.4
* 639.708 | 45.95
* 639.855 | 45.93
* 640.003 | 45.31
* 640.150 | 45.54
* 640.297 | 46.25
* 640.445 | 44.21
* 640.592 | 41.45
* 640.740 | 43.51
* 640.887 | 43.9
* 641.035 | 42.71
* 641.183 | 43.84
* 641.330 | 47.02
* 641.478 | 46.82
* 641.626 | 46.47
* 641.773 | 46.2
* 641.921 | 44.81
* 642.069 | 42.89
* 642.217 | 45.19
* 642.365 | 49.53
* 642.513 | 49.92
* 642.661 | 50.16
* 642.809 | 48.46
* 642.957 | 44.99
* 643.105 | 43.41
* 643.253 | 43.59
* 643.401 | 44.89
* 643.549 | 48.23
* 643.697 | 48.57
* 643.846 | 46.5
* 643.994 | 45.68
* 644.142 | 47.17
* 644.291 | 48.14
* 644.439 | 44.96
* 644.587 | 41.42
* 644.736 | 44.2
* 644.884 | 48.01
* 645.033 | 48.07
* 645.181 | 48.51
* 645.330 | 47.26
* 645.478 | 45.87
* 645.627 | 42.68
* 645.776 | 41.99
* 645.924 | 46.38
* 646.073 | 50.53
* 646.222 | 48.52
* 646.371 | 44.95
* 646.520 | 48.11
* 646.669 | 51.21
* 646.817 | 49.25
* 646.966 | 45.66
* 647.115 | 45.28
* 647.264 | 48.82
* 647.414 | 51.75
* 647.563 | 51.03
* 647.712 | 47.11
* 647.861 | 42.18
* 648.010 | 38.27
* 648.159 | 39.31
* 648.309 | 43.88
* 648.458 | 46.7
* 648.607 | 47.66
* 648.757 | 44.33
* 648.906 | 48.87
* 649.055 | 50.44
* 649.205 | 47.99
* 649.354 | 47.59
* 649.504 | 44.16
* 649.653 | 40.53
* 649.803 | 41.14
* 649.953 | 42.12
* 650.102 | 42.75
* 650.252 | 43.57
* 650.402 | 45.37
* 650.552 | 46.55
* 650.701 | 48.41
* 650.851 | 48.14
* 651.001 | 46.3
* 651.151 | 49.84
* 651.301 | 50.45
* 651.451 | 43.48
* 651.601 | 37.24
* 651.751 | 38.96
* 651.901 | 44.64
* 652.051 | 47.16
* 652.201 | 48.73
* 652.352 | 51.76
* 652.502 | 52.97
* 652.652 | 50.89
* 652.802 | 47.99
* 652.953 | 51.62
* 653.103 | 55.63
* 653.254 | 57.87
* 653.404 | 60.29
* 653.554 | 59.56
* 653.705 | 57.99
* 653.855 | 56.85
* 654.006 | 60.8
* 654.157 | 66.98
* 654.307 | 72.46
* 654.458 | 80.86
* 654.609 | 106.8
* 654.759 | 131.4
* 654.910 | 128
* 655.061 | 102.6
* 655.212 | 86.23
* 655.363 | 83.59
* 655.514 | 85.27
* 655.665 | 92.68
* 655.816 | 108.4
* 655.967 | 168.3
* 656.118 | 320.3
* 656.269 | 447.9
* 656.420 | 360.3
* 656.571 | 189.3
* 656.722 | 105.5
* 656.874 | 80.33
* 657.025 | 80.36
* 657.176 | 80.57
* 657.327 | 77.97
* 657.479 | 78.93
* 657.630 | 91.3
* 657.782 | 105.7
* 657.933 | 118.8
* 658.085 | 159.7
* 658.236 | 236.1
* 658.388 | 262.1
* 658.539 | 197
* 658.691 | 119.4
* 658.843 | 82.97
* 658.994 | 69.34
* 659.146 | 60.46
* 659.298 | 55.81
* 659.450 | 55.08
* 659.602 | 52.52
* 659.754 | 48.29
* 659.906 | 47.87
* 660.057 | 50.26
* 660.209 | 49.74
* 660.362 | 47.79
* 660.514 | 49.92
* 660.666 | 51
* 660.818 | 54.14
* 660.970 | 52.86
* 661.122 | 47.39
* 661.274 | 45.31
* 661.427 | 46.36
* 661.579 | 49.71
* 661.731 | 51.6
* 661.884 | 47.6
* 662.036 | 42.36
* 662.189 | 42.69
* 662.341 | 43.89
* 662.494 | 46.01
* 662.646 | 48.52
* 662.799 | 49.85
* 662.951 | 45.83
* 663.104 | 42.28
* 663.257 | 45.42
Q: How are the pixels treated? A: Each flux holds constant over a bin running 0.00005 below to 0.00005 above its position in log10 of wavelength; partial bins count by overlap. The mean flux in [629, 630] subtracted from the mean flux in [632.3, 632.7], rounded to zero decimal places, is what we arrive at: -14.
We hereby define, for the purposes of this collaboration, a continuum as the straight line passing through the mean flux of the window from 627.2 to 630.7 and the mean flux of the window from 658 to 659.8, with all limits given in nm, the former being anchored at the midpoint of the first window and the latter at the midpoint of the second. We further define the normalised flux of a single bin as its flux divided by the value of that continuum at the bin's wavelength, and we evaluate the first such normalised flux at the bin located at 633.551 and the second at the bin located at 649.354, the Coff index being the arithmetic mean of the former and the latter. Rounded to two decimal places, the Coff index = 0.61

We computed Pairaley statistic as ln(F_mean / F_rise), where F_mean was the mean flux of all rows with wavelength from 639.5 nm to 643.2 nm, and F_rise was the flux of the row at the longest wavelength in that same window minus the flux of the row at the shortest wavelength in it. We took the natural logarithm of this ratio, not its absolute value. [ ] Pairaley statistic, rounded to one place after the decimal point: 2.0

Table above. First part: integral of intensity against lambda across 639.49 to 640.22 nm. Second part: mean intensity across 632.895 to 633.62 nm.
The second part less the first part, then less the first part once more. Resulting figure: -17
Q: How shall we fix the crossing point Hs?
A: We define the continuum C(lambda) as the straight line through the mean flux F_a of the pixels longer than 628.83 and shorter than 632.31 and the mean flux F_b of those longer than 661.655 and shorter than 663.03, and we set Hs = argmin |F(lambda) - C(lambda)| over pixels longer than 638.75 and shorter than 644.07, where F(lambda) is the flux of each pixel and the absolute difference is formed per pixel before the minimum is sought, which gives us 638.825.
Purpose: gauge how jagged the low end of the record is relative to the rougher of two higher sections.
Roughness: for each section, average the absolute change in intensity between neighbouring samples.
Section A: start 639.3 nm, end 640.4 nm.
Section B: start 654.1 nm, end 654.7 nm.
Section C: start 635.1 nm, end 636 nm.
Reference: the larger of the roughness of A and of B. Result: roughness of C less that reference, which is -11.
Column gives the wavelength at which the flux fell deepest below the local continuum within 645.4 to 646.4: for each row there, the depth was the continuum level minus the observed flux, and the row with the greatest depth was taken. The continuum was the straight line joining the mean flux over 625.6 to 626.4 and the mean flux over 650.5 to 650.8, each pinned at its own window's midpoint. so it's 645.776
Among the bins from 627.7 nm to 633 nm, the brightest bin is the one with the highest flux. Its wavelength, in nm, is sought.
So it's 630.060 nm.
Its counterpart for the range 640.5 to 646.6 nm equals 646.073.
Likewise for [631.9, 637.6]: 636.476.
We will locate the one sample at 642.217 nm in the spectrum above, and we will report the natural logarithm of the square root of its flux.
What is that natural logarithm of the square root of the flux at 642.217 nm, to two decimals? 1.91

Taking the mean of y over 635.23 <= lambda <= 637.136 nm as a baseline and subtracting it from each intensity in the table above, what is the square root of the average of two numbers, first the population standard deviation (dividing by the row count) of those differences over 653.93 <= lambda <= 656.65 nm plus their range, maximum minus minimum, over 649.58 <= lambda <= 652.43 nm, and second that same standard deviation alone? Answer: 10.8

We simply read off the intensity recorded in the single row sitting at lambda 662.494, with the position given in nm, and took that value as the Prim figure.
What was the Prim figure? 46.01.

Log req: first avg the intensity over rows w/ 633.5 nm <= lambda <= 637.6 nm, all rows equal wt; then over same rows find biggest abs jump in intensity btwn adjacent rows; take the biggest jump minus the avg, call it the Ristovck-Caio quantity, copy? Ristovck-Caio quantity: -43.8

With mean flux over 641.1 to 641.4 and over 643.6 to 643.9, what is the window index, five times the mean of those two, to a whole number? 232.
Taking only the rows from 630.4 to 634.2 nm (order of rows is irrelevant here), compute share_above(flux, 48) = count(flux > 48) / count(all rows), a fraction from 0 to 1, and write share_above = 0.65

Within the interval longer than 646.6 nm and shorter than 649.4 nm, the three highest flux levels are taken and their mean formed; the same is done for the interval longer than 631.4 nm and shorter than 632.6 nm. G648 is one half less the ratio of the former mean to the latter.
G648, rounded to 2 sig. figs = -0.52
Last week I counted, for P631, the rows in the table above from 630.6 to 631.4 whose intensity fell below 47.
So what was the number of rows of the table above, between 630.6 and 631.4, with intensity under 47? 1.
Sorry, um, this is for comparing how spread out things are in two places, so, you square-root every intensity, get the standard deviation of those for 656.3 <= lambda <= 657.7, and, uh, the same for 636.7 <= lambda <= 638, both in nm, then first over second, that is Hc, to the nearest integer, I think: 24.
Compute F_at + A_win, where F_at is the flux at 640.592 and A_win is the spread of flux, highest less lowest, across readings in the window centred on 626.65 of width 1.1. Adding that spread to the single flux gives 45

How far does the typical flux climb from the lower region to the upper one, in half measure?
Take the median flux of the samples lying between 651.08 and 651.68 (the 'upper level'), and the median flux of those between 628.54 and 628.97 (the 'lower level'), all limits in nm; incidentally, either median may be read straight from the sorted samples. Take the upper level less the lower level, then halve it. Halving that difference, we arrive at -2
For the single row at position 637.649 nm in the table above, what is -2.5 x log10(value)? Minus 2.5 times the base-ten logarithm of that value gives -4.18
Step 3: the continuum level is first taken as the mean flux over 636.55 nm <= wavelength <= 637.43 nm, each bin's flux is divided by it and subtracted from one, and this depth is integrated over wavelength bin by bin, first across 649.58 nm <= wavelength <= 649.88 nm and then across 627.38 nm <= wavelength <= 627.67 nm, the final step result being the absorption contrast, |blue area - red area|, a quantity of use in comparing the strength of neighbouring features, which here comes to 0.030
